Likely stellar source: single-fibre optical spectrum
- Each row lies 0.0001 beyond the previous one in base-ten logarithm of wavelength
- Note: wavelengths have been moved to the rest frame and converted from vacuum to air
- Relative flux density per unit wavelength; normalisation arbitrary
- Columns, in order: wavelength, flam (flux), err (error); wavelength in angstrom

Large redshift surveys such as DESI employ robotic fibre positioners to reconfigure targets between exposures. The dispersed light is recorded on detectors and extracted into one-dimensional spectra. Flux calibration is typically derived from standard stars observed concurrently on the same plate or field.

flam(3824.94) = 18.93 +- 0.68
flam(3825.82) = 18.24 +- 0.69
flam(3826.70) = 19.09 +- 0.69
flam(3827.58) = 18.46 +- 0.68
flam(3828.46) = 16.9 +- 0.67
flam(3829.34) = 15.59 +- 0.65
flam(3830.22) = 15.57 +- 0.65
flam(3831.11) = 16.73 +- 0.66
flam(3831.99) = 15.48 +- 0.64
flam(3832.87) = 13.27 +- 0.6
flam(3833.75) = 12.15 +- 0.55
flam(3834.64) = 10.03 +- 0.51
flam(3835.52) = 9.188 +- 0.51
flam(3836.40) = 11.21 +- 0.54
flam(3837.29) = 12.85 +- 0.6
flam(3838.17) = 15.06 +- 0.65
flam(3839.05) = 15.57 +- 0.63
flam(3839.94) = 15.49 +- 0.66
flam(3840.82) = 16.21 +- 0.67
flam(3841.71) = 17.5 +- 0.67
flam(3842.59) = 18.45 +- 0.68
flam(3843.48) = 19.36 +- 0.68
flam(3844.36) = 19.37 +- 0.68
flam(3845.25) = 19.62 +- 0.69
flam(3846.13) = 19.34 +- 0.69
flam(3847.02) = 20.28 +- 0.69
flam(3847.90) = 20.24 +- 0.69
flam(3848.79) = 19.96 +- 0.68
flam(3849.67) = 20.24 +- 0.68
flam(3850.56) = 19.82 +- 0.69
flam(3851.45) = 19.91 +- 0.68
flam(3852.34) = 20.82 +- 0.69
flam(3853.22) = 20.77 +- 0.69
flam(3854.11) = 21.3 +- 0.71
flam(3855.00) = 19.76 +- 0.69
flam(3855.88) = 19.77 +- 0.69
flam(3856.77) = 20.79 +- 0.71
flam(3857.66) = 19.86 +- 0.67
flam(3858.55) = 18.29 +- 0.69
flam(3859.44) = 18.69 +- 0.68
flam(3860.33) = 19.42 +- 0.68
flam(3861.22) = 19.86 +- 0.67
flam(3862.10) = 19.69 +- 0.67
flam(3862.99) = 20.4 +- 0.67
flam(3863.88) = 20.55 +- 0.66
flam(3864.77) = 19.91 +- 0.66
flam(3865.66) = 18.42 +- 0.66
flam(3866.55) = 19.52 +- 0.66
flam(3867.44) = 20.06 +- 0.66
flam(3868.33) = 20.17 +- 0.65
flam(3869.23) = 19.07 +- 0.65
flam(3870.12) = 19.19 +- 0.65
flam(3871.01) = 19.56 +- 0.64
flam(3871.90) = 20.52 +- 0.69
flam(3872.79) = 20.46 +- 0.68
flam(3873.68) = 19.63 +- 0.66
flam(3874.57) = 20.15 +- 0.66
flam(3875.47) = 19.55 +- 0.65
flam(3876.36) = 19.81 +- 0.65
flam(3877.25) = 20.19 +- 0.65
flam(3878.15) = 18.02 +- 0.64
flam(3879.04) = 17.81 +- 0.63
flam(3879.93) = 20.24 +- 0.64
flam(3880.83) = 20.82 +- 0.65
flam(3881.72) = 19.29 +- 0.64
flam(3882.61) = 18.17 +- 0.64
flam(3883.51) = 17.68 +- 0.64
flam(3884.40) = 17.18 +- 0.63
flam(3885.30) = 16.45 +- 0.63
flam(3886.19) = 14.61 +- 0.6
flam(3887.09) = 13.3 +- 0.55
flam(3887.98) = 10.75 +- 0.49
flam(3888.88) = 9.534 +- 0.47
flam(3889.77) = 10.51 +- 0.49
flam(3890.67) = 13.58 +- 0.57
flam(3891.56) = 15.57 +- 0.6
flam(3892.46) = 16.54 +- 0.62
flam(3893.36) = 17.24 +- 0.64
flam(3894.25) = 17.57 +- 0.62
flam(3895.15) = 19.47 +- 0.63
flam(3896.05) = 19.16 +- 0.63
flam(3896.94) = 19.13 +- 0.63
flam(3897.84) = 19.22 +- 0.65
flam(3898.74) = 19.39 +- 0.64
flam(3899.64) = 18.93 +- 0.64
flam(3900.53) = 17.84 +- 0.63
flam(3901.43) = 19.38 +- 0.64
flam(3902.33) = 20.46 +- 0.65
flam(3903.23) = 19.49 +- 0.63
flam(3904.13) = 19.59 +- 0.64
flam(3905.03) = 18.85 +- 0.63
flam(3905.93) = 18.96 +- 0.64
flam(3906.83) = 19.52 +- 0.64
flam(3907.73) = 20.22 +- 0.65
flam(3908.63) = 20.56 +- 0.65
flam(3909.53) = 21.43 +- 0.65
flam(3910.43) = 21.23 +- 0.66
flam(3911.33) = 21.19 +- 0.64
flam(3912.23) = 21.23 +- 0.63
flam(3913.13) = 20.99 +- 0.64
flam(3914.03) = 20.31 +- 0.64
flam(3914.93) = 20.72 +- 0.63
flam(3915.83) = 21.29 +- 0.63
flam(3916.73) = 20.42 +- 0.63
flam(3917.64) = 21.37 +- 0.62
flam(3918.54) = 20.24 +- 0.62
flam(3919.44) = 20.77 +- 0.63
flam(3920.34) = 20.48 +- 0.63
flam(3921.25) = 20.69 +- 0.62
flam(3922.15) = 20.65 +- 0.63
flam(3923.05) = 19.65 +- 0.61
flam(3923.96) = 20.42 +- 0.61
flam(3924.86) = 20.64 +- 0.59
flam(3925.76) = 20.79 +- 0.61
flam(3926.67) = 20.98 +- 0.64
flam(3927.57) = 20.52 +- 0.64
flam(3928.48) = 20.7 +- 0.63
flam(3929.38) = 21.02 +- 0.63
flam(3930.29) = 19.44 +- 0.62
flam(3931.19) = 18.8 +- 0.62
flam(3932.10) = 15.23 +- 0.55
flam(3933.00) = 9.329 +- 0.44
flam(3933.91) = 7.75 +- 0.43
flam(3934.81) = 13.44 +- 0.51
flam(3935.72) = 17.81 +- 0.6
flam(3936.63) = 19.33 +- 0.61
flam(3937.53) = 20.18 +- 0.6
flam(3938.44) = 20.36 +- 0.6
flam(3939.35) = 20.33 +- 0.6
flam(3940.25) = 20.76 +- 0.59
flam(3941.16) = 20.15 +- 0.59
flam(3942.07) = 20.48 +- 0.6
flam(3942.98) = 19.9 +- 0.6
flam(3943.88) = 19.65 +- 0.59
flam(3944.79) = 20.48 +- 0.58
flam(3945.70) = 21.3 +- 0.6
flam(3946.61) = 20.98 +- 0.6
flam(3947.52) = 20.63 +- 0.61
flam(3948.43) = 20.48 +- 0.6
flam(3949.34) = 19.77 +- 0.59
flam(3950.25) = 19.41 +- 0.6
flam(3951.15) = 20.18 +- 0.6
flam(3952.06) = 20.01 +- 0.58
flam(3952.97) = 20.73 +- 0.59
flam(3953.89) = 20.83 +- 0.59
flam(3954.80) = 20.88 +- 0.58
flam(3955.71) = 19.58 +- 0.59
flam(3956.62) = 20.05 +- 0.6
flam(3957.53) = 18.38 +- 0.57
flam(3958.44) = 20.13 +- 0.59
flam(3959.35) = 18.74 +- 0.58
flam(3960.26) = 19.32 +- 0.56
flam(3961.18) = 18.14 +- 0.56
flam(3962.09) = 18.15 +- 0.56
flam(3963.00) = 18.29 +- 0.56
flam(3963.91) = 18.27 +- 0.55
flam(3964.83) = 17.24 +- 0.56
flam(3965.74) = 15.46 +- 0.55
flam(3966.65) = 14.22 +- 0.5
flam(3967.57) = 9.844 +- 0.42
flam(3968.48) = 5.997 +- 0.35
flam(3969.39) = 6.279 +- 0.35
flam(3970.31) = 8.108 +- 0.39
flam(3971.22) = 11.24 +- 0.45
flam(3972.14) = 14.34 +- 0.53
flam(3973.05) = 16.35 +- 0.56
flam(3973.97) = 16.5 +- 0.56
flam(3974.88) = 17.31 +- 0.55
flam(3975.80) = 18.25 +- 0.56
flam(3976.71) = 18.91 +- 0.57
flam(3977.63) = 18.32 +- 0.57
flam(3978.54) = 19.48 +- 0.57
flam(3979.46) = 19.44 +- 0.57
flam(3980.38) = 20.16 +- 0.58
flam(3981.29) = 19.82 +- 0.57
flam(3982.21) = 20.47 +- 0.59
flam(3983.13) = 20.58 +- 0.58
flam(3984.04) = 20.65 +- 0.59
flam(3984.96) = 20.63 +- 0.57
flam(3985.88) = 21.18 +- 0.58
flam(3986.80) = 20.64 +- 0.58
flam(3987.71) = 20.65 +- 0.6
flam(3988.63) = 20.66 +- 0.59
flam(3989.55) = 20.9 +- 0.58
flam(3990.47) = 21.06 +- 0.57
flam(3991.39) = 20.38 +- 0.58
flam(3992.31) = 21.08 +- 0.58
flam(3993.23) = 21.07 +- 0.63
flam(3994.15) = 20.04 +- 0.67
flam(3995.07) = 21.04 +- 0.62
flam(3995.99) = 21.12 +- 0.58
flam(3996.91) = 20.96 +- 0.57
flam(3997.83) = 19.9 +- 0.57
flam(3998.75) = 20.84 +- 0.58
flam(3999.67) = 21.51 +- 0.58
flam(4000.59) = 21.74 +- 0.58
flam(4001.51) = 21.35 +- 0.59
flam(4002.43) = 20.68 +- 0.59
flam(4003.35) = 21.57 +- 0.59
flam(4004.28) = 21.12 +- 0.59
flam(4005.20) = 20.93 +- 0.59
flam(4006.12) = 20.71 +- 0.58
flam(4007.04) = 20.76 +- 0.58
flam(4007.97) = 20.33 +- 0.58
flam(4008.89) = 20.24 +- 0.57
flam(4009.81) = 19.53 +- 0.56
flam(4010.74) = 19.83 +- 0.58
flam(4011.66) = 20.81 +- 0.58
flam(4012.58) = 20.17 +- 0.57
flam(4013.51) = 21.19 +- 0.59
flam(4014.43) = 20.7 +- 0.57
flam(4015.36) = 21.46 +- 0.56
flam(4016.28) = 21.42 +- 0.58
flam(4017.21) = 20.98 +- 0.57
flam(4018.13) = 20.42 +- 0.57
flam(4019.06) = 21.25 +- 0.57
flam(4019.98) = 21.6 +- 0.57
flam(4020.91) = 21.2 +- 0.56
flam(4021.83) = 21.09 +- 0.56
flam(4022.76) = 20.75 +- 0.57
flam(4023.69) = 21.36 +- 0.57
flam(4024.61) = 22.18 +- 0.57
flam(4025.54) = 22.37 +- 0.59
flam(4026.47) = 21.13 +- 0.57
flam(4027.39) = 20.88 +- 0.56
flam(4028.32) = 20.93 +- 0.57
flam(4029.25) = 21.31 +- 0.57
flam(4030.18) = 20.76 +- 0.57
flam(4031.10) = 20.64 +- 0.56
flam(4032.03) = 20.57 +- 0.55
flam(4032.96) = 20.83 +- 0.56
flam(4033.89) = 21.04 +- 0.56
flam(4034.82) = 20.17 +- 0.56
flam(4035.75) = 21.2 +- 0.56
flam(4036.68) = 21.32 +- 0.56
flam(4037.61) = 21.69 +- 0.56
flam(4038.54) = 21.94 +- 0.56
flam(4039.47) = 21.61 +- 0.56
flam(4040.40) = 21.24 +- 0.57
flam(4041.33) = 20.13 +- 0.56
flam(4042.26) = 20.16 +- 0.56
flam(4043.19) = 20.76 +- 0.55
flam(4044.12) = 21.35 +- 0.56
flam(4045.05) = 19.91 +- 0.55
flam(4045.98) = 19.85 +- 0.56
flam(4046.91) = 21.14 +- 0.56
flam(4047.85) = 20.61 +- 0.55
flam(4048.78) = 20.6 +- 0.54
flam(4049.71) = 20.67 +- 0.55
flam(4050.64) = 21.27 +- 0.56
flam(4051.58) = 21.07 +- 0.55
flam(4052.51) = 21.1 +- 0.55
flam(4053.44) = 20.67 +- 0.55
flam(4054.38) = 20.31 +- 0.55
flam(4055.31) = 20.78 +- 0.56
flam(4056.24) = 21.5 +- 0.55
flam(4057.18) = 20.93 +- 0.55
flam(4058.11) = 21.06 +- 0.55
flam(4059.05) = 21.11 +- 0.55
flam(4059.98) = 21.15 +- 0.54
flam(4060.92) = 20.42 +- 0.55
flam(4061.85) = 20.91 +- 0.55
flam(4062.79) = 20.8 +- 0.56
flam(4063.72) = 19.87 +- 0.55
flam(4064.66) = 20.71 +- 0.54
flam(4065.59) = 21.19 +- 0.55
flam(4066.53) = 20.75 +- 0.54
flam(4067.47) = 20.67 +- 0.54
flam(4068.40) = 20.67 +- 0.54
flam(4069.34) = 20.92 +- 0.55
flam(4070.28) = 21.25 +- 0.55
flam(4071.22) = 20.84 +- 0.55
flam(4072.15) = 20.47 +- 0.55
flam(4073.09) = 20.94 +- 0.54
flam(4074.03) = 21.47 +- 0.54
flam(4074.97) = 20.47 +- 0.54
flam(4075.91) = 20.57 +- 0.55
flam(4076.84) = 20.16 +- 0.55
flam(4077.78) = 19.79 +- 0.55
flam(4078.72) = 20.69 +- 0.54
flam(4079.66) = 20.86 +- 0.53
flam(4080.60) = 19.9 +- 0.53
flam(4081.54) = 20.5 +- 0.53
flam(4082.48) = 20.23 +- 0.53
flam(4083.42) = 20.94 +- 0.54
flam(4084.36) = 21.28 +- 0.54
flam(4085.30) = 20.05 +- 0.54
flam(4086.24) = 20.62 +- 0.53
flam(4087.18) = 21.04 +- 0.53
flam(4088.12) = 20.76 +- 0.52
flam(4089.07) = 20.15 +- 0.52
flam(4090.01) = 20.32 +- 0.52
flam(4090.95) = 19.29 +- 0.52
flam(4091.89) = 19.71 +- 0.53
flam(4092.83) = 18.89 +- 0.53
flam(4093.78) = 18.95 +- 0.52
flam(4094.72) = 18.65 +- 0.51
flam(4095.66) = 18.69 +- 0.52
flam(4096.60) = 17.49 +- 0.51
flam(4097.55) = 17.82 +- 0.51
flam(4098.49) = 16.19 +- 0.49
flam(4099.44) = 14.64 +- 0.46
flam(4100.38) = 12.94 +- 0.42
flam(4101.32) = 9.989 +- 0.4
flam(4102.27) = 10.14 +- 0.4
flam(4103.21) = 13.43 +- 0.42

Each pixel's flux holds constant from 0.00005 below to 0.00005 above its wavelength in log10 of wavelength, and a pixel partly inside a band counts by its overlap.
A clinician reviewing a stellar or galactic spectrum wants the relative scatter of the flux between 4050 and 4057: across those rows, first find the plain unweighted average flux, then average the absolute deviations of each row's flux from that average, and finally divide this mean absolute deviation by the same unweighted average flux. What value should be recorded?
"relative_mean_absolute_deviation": 0.015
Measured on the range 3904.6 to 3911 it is 0.043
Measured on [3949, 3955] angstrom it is 0.023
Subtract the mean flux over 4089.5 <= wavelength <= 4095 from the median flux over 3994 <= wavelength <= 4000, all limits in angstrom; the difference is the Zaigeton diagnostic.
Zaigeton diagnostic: 2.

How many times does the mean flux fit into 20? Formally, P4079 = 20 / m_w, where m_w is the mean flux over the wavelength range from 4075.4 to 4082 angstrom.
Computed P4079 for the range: 0.98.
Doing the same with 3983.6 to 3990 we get 0.96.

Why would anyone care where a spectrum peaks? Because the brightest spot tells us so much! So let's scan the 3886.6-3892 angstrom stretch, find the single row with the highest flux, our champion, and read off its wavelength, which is 3891.56 angstrom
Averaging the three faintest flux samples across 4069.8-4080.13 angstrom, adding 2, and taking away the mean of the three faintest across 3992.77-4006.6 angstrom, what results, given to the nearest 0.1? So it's 1.9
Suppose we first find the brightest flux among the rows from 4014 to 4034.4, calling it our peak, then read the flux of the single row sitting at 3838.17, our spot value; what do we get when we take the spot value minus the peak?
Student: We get -7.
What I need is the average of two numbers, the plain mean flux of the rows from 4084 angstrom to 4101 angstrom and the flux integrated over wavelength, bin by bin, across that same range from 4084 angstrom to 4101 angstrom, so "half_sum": 168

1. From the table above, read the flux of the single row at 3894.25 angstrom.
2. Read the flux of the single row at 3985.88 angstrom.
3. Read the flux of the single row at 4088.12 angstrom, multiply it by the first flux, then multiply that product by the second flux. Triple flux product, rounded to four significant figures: 7725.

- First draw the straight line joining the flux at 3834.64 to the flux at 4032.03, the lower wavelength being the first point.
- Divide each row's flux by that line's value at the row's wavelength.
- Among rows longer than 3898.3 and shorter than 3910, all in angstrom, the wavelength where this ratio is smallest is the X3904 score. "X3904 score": 3900.53 angstrom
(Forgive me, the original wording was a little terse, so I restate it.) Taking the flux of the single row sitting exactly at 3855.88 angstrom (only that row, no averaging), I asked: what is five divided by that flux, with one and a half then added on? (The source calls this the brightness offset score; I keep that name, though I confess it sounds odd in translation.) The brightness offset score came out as 1.75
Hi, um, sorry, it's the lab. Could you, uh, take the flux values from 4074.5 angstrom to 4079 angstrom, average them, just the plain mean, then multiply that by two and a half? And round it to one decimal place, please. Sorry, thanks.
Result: 50.8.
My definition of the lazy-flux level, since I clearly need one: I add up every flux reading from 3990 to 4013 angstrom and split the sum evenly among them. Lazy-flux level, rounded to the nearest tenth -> 20.8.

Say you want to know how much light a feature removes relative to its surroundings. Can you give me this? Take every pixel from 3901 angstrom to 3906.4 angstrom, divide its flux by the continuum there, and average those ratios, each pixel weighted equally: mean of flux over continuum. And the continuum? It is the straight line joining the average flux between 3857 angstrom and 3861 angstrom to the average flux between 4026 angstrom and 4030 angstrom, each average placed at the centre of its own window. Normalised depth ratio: 0.99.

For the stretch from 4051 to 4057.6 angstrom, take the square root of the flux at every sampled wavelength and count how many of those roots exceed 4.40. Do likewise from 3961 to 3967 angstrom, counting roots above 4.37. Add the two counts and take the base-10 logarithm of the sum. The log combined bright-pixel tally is 0.85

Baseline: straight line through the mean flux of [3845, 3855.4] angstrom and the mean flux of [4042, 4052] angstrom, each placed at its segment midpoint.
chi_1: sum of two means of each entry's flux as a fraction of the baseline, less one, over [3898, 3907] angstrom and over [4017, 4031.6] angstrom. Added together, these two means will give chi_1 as -0.03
